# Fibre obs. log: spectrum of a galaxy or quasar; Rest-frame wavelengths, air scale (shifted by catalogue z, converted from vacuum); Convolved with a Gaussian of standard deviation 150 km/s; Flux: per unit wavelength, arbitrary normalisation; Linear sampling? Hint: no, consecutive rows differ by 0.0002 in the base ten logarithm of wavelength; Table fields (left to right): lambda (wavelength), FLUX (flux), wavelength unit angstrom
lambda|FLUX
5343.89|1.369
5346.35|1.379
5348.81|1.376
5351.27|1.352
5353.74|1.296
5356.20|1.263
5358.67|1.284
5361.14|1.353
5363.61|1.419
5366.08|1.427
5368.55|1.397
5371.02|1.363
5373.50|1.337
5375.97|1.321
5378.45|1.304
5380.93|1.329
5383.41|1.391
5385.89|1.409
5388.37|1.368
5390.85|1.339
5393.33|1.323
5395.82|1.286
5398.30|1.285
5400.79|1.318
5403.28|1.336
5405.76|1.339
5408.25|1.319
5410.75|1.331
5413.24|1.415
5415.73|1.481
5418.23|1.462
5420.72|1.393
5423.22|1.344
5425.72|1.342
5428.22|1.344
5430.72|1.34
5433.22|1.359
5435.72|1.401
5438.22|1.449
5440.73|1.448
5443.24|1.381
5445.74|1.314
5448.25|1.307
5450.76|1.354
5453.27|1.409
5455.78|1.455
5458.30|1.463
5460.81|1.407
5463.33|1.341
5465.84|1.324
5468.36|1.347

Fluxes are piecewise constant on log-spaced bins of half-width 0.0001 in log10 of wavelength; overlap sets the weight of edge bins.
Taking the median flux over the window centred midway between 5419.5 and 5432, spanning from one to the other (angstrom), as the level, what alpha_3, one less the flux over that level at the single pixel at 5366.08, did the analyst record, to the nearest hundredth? -0.06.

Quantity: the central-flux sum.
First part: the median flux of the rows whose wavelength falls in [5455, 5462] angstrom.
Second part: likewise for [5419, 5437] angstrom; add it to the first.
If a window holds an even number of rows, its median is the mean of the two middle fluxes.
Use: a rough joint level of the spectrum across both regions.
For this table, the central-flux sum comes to 2.80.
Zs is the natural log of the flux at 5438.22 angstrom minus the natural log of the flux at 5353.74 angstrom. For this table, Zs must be 0.11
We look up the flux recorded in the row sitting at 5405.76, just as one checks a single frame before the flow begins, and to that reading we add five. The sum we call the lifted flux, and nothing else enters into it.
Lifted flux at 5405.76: 6.34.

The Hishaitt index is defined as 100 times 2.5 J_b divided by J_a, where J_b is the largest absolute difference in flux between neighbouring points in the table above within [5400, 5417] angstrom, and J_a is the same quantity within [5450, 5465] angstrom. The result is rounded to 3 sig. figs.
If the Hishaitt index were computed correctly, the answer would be 318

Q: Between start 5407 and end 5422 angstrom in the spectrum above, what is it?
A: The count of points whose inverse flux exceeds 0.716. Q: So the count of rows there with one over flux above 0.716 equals 3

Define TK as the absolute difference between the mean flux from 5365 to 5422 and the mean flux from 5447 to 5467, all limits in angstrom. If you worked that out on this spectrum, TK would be 0.023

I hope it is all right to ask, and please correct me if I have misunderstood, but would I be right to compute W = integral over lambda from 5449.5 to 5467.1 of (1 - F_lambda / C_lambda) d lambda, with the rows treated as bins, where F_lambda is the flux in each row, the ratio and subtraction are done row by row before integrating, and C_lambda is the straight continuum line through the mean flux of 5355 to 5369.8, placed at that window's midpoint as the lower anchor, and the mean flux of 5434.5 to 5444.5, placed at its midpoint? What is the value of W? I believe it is 0.51 angstrom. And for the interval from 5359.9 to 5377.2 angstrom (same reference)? -0.15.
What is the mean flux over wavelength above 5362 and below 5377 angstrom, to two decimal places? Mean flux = 1.38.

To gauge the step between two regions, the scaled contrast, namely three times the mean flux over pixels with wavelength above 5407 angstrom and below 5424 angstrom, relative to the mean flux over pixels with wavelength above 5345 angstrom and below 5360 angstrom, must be 3.15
